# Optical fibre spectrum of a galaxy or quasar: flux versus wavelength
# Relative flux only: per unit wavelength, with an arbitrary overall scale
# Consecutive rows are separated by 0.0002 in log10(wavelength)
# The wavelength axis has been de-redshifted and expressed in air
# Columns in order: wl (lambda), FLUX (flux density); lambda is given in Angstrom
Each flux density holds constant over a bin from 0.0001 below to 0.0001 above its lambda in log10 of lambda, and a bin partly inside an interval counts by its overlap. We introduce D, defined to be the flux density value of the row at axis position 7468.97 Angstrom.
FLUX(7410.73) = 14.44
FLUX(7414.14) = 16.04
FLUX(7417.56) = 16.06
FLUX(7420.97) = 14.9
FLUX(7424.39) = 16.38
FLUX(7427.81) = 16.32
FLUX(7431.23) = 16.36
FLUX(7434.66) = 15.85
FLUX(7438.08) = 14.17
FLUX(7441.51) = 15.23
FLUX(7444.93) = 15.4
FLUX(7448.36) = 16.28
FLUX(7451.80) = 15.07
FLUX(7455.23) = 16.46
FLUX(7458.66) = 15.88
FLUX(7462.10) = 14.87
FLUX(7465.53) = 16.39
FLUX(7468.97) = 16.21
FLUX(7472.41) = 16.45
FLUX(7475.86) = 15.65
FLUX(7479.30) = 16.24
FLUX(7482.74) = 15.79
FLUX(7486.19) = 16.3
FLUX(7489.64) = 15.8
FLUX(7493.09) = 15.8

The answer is 16.21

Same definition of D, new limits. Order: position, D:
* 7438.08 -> 14.17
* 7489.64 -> 15.8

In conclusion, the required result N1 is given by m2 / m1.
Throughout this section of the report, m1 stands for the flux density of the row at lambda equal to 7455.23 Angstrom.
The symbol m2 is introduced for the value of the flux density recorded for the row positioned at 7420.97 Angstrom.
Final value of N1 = 0.91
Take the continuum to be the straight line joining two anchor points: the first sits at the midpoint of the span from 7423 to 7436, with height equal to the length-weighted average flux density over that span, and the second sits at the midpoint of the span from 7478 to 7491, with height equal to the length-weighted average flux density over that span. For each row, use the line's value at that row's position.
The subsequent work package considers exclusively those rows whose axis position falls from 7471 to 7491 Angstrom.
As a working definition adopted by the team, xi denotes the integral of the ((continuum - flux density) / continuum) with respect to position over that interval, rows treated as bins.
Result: 0.0 Angstrom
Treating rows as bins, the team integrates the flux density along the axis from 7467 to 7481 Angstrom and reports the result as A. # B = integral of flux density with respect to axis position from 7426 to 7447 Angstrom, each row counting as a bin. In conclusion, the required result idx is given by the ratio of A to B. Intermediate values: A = 226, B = 327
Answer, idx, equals 0.7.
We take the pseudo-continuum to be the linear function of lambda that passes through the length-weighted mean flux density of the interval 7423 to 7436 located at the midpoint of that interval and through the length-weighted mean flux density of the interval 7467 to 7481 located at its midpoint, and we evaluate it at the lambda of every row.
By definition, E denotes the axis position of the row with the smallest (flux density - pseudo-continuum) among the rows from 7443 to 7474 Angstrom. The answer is 7462.10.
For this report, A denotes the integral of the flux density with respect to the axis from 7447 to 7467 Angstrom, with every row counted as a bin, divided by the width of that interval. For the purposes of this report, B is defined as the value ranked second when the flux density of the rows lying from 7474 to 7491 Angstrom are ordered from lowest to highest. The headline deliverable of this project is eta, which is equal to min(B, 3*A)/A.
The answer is 1.00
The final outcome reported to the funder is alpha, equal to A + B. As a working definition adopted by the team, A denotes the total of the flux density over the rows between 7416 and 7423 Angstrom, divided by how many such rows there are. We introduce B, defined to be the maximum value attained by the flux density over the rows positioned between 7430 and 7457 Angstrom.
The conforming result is 31.9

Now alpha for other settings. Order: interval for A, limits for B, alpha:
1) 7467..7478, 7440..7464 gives 32.6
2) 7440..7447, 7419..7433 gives 31.7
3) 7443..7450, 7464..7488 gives 32.3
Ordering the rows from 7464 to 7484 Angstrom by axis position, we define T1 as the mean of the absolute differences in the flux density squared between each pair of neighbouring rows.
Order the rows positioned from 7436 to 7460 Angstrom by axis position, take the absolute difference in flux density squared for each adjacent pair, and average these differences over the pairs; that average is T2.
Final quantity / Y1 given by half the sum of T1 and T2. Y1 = 21.0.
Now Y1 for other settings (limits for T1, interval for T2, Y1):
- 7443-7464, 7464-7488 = 23.4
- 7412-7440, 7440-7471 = 24.6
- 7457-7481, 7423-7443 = 21.5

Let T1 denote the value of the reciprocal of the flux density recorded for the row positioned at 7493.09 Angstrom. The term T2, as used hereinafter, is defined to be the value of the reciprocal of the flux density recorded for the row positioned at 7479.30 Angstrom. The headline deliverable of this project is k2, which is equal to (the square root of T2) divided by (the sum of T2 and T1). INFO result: 1.99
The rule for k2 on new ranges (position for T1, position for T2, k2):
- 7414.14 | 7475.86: 2.00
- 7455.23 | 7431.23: 2.03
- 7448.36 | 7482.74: 2.02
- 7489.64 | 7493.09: 1.99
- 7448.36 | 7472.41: 2.02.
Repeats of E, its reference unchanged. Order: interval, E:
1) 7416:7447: 7438.08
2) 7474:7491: 7475.86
